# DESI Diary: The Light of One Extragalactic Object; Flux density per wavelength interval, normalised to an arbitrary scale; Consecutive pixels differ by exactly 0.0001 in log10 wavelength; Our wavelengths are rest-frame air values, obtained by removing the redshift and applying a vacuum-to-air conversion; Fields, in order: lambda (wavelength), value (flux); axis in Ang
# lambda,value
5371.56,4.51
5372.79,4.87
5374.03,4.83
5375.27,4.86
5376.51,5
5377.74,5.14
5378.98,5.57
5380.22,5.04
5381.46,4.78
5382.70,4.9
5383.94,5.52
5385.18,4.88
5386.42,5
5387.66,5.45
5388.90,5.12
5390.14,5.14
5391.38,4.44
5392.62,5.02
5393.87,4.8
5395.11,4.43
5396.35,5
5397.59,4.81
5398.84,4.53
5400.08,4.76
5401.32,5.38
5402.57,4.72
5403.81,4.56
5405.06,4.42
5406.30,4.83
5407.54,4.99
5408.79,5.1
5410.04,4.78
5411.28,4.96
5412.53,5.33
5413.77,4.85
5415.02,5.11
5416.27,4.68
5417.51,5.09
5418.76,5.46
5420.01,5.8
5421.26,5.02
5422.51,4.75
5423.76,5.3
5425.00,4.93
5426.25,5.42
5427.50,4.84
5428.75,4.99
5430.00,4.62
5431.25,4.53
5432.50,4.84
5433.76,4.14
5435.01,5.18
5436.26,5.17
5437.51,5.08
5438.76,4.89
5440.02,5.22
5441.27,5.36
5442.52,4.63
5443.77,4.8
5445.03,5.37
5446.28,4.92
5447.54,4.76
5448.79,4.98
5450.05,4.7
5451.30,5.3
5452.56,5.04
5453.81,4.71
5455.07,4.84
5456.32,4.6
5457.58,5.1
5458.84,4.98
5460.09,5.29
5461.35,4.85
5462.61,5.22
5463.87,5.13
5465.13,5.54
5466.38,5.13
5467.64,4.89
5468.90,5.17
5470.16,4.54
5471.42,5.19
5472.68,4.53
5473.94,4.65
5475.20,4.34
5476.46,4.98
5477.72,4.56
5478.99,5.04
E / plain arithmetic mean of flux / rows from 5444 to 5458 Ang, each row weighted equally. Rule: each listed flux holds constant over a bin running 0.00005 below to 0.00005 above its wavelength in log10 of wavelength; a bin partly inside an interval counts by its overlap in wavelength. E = 4.938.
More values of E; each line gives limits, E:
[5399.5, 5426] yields 4.991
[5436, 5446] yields 5.065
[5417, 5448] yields 5.004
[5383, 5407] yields 4.885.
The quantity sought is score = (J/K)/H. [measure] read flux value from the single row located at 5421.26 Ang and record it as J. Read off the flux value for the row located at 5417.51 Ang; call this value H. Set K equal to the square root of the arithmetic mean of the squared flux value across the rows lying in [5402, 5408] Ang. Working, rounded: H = 5.09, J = 5.02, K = 4.71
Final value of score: 0.209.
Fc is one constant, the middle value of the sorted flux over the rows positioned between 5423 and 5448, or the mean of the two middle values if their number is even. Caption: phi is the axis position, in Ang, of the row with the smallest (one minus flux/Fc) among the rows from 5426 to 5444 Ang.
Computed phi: 5426.25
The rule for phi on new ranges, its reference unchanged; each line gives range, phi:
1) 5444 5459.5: 5445.03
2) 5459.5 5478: 5465.13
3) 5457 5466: 5465.13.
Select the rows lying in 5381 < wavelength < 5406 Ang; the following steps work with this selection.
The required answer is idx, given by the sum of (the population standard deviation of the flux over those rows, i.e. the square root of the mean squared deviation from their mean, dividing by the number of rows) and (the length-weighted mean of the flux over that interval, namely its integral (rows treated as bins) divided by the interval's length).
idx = 5.20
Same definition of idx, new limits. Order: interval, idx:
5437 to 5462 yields 5.21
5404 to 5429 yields 5.33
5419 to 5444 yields 5.34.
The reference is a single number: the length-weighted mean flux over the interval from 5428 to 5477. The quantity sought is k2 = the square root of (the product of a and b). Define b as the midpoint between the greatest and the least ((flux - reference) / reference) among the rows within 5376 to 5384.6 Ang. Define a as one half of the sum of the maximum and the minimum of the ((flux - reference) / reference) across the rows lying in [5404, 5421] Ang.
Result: 0.043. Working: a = 0.037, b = 0.050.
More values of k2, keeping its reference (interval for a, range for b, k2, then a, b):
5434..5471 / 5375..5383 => 0.034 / 0.023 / 0.050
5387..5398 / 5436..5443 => 0.006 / 0.002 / 0.014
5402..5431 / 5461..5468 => 0.045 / 0.037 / 0.054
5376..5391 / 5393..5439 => 0.021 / 0.050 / 0.009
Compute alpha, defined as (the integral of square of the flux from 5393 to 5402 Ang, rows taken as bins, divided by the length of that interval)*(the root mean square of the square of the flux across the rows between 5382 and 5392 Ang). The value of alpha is 603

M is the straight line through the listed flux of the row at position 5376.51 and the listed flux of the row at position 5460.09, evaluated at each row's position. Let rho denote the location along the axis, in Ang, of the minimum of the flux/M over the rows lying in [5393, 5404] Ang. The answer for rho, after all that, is 5395.11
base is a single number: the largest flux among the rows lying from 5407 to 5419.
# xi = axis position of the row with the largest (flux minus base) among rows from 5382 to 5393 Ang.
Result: 5383.94 Ang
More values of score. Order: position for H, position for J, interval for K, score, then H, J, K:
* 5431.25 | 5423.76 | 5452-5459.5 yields 0.240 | 4.53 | 5.3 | 4.88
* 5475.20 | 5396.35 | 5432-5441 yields 0.233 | 4.34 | 5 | 4.94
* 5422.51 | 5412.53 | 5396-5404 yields 0.232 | 4.75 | 5.33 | 4.83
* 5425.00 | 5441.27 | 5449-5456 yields 0.221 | 4.93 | 5.36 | 4.92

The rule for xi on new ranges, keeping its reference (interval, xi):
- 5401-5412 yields 5401.32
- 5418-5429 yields 5420.01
